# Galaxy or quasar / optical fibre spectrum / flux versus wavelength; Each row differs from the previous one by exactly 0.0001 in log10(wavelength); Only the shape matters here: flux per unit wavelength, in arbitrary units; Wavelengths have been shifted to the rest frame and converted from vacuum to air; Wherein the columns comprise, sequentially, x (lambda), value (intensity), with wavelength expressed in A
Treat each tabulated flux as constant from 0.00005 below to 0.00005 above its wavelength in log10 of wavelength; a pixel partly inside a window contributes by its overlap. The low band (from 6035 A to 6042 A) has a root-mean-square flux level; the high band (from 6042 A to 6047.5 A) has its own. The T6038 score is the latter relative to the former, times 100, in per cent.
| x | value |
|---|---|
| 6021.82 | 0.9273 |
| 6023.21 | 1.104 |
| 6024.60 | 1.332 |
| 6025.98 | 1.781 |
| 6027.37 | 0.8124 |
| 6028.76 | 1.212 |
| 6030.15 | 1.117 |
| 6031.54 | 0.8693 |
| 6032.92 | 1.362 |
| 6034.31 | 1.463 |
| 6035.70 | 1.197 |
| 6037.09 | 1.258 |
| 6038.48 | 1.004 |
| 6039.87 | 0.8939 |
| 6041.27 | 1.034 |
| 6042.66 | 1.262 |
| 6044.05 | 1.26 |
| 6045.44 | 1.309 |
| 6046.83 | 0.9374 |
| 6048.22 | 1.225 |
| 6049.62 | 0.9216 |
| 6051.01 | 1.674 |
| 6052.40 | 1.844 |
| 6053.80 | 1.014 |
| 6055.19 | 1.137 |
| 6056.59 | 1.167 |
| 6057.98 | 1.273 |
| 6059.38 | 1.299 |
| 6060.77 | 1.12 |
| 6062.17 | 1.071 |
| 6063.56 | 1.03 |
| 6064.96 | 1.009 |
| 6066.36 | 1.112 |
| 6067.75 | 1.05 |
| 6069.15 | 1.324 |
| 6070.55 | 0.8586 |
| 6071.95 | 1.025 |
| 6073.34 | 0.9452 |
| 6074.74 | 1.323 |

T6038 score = 111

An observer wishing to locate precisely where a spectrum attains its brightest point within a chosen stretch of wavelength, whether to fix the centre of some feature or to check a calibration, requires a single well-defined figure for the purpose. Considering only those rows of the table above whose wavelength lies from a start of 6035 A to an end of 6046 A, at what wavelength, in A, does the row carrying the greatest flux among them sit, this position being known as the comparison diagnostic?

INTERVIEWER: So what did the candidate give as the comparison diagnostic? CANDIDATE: 6045.44 A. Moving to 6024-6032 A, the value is 6025.98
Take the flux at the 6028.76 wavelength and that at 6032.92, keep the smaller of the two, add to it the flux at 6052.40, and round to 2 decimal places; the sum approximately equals 3.06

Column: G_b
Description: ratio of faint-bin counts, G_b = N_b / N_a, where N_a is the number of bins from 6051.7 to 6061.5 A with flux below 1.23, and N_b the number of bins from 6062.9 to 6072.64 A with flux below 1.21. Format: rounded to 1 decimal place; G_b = 1.5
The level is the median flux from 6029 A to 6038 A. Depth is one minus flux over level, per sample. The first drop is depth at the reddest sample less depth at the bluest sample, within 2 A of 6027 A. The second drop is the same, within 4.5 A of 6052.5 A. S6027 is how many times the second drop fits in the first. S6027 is 10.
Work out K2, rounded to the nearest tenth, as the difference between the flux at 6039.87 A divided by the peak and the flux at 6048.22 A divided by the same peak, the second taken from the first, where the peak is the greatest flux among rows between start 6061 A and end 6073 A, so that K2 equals -0.3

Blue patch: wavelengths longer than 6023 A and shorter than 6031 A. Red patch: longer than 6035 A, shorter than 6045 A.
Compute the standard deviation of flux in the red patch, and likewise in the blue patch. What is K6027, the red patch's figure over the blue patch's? 0.47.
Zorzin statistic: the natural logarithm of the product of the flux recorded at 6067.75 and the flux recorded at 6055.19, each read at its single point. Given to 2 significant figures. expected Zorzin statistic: 0.18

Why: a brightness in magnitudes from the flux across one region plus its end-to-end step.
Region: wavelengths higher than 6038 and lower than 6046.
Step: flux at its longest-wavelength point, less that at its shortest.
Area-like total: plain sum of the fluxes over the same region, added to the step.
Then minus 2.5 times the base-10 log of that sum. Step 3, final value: -2.12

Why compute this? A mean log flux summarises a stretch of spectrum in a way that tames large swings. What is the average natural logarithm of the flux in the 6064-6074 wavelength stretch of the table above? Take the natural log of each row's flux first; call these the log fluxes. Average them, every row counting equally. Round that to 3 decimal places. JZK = 0.037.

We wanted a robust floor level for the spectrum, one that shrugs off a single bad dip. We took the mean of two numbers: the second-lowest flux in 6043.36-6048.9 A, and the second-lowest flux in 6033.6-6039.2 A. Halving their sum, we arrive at 1.21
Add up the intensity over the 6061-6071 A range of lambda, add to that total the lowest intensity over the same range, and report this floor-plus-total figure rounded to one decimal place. 8.3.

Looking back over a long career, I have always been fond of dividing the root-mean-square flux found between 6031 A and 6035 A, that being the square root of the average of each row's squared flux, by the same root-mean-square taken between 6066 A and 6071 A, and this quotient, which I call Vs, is 1.15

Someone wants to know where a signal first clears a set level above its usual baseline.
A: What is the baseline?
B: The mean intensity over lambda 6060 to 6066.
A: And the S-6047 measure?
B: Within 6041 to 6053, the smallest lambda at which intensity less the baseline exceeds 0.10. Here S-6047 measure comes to 6042.66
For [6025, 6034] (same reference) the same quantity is 6025.98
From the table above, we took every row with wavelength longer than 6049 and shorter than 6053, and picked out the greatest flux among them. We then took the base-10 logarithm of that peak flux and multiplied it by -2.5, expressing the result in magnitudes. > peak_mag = -0.66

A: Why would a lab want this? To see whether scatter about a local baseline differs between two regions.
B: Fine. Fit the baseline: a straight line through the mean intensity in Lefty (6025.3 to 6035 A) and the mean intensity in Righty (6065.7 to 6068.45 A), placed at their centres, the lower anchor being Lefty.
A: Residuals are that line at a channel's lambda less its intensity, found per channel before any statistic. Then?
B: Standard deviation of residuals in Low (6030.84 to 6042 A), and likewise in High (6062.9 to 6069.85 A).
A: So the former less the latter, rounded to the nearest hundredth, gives 0.08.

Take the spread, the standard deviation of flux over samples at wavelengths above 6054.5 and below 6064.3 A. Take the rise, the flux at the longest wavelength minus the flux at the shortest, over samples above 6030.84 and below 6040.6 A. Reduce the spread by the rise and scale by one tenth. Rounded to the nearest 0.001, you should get 0.007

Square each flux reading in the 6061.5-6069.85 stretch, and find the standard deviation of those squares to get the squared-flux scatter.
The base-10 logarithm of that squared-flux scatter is -0.6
